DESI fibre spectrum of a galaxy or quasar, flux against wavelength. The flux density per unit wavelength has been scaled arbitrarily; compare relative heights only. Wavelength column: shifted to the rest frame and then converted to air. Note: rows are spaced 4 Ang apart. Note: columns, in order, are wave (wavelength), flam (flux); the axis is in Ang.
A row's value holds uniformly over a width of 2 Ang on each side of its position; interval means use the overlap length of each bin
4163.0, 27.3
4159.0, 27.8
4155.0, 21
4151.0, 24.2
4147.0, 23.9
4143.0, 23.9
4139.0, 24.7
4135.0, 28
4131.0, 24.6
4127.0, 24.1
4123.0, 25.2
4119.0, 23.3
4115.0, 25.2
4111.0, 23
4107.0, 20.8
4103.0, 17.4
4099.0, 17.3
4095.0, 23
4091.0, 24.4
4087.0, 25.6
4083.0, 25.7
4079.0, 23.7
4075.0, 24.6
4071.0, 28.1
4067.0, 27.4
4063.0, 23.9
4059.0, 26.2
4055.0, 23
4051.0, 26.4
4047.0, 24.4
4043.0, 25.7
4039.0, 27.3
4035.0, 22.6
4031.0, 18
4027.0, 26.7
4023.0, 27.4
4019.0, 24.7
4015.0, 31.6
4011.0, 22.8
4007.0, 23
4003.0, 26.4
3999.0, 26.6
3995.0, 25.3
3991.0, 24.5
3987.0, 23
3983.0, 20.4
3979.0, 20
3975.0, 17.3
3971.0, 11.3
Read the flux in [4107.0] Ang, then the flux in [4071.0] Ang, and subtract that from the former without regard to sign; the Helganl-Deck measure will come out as 7.3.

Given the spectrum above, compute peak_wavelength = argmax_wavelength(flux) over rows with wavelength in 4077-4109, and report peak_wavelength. 4083.0 Ang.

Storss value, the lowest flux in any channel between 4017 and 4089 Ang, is 18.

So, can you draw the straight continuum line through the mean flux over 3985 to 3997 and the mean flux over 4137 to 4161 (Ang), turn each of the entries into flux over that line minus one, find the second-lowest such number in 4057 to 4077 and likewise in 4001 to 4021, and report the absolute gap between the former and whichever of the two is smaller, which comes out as 0.066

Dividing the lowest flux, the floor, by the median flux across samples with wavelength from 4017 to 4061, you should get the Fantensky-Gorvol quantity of 0.700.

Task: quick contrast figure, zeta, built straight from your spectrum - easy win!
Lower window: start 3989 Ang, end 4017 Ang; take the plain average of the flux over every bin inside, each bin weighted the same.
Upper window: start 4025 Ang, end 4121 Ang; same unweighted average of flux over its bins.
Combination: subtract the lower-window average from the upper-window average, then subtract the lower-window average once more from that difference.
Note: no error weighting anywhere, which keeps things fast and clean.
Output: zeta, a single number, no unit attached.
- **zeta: -27.6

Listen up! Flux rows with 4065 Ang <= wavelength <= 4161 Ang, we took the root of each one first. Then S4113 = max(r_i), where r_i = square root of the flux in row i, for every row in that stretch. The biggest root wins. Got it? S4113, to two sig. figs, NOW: 5.3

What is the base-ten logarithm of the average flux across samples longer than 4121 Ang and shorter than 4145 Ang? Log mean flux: 1.40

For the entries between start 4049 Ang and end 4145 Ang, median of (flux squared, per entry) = 600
